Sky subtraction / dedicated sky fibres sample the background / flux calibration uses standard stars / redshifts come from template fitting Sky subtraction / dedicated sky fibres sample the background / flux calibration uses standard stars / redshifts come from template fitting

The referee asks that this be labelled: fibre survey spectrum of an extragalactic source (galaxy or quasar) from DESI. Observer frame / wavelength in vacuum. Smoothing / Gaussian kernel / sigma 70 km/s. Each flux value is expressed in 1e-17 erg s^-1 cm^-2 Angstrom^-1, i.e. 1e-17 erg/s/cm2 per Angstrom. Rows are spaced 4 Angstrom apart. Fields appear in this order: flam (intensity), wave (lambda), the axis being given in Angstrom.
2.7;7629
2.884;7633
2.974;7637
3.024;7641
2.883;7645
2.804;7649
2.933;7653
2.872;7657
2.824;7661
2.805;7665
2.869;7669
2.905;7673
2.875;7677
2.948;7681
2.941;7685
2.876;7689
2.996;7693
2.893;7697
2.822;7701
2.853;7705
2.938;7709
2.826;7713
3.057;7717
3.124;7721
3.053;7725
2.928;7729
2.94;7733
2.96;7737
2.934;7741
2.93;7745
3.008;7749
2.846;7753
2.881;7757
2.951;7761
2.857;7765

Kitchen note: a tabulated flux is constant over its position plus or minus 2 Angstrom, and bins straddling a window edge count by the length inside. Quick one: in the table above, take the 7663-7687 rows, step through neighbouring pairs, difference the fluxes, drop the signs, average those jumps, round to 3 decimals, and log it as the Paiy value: 0.042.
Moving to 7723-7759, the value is 0.058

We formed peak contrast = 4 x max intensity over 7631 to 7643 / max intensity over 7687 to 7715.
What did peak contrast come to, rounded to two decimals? 4.04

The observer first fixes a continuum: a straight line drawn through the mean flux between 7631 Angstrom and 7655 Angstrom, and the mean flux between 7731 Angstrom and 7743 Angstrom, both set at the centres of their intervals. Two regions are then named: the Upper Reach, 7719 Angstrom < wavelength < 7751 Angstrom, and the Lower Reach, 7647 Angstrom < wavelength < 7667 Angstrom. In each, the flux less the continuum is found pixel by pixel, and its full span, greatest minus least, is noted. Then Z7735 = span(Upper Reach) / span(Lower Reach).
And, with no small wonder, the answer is 1.5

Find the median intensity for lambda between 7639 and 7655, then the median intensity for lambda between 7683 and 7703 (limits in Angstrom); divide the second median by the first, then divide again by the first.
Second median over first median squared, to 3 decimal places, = 0.342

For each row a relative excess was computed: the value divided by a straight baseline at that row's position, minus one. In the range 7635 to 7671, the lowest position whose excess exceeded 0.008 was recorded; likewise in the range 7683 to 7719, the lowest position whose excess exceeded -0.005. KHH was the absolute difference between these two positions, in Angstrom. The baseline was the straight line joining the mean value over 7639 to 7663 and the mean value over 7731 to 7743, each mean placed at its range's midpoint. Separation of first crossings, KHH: 48 Angstrom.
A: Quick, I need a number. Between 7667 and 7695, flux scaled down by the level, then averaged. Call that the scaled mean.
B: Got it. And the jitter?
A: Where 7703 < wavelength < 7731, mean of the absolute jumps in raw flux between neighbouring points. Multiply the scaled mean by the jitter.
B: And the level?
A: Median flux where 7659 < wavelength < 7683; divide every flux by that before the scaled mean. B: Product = 0.12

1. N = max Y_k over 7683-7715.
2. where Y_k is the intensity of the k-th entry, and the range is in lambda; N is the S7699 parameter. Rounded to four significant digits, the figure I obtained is 2.996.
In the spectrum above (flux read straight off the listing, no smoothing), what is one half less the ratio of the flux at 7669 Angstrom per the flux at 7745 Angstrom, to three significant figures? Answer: -0.479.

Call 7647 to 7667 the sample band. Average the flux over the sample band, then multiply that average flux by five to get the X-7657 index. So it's 14.2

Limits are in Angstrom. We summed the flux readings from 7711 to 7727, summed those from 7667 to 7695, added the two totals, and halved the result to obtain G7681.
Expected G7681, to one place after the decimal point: 16.2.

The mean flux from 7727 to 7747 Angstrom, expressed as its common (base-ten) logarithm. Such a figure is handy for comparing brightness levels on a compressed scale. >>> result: 0.468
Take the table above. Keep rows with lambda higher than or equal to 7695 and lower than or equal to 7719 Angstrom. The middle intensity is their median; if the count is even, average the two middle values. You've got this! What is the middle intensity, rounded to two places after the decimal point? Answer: 2.87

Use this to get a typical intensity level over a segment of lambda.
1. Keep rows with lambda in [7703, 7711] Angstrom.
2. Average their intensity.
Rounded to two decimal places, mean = 2.90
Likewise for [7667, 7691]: 2.90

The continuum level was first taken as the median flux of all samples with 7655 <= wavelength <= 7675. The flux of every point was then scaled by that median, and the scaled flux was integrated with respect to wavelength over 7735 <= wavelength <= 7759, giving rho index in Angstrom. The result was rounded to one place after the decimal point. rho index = 24.5 Angstrom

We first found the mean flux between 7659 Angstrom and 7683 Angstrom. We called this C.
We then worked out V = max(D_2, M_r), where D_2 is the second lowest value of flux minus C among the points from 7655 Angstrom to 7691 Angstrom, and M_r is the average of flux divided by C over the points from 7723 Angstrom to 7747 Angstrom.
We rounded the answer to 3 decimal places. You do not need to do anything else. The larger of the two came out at 1.030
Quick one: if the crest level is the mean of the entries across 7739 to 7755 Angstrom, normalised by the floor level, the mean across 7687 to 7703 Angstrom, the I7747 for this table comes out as 1.011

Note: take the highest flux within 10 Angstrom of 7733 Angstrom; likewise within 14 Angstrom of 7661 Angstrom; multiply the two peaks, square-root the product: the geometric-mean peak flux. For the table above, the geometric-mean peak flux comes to 2.99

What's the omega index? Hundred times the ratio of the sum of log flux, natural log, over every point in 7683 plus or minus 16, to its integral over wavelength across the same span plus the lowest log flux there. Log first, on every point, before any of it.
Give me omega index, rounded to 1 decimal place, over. 24.3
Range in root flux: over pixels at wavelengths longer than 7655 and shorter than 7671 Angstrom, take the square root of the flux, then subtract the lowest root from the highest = 0.020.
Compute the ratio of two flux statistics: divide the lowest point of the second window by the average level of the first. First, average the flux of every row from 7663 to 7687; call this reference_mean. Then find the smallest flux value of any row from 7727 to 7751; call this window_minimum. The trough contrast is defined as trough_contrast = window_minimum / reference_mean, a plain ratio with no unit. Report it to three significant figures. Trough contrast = 1.01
